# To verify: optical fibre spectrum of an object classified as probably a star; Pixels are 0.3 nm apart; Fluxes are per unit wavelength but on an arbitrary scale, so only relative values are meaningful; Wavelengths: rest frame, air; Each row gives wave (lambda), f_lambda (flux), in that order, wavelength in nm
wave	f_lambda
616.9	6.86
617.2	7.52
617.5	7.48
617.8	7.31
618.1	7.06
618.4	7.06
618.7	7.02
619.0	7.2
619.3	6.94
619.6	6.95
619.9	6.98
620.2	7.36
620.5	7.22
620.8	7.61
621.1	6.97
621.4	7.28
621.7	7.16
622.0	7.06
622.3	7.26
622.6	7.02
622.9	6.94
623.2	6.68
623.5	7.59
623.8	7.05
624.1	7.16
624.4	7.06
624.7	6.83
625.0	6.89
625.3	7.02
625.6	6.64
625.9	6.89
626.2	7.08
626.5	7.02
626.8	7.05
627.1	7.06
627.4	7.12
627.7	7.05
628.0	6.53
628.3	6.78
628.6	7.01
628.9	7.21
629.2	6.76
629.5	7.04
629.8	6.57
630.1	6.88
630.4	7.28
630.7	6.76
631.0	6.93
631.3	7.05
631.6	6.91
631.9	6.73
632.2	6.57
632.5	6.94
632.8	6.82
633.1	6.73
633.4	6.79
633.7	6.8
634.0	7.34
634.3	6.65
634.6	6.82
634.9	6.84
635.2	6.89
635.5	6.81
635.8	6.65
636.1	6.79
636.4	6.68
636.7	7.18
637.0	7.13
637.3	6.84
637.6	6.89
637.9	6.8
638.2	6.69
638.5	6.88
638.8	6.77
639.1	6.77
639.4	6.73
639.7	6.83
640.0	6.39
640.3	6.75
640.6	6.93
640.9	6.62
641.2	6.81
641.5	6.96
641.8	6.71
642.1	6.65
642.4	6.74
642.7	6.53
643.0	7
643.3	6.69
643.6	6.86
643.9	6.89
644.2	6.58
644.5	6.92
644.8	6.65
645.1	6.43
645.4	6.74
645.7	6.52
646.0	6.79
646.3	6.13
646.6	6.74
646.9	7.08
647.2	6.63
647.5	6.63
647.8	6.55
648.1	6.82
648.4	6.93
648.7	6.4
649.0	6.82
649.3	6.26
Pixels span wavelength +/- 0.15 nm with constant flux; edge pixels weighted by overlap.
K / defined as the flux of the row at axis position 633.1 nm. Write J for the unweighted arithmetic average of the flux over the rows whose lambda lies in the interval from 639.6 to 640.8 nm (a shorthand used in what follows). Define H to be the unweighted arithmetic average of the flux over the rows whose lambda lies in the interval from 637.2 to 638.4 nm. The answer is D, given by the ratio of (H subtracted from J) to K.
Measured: -0.012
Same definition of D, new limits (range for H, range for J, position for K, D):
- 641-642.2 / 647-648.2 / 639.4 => -0.019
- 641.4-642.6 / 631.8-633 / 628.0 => 0.000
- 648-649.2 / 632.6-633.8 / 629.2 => 0.006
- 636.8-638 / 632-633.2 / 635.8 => -0.023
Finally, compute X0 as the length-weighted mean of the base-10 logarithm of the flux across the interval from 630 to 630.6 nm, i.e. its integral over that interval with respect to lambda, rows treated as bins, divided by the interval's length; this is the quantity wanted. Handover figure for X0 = 0.849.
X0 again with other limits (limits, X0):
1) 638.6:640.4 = 0.827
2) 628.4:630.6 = 0.842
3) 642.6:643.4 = 0.830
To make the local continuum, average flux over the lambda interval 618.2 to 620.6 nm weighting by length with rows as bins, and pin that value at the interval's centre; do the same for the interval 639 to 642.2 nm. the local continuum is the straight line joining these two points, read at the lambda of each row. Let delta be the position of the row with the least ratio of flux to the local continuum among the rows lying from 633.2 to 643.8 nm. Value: 640.0 nm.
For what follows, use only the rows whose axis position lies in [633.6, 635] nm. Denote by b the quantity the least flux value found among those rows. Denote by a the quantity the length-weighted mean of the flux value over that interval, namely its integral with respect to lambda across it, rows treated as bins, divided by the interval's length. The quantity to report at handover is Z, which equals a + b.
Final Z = 13.5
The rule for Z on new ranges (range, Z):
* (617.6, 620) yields 14.0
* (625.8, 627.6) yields 13.9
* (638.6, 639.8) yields 13.5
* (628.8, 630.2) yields 13.5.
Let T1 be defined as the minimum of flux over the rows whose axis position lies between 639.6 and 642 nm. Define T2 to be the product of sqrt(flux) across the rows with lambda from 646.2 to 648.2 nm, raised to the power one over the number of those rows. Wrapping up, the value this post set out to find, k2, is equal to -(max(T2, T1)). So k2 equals -6.39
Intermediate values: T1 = 6.39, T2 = 2.58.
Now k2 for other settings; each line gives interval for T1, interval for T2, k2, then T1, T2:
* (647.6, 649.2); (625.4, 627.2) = -6.40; 6.4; 2.64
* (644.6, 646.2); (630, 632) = -6.43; 6.43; 2.63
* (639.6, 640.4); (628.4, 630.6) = -6.39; 6.39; 2.64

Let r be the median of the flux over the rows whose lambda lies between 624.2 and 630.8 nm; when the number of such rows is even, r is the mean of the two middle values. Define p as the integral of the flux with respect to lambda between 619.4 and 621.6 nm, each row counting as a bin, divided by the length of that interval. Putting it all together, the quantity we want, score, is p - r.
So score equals 0.17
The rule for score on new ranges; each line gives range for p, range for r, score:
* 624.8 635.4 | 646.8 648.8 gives 0.27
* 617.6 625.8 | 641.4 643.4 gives 0.38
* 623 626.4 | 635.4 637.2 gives 0.19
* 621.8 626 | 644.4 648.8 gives 0.36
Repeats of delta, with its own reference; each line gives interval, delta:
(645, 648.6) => 646.3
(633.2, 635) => 634.3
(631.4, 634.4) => 632.2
